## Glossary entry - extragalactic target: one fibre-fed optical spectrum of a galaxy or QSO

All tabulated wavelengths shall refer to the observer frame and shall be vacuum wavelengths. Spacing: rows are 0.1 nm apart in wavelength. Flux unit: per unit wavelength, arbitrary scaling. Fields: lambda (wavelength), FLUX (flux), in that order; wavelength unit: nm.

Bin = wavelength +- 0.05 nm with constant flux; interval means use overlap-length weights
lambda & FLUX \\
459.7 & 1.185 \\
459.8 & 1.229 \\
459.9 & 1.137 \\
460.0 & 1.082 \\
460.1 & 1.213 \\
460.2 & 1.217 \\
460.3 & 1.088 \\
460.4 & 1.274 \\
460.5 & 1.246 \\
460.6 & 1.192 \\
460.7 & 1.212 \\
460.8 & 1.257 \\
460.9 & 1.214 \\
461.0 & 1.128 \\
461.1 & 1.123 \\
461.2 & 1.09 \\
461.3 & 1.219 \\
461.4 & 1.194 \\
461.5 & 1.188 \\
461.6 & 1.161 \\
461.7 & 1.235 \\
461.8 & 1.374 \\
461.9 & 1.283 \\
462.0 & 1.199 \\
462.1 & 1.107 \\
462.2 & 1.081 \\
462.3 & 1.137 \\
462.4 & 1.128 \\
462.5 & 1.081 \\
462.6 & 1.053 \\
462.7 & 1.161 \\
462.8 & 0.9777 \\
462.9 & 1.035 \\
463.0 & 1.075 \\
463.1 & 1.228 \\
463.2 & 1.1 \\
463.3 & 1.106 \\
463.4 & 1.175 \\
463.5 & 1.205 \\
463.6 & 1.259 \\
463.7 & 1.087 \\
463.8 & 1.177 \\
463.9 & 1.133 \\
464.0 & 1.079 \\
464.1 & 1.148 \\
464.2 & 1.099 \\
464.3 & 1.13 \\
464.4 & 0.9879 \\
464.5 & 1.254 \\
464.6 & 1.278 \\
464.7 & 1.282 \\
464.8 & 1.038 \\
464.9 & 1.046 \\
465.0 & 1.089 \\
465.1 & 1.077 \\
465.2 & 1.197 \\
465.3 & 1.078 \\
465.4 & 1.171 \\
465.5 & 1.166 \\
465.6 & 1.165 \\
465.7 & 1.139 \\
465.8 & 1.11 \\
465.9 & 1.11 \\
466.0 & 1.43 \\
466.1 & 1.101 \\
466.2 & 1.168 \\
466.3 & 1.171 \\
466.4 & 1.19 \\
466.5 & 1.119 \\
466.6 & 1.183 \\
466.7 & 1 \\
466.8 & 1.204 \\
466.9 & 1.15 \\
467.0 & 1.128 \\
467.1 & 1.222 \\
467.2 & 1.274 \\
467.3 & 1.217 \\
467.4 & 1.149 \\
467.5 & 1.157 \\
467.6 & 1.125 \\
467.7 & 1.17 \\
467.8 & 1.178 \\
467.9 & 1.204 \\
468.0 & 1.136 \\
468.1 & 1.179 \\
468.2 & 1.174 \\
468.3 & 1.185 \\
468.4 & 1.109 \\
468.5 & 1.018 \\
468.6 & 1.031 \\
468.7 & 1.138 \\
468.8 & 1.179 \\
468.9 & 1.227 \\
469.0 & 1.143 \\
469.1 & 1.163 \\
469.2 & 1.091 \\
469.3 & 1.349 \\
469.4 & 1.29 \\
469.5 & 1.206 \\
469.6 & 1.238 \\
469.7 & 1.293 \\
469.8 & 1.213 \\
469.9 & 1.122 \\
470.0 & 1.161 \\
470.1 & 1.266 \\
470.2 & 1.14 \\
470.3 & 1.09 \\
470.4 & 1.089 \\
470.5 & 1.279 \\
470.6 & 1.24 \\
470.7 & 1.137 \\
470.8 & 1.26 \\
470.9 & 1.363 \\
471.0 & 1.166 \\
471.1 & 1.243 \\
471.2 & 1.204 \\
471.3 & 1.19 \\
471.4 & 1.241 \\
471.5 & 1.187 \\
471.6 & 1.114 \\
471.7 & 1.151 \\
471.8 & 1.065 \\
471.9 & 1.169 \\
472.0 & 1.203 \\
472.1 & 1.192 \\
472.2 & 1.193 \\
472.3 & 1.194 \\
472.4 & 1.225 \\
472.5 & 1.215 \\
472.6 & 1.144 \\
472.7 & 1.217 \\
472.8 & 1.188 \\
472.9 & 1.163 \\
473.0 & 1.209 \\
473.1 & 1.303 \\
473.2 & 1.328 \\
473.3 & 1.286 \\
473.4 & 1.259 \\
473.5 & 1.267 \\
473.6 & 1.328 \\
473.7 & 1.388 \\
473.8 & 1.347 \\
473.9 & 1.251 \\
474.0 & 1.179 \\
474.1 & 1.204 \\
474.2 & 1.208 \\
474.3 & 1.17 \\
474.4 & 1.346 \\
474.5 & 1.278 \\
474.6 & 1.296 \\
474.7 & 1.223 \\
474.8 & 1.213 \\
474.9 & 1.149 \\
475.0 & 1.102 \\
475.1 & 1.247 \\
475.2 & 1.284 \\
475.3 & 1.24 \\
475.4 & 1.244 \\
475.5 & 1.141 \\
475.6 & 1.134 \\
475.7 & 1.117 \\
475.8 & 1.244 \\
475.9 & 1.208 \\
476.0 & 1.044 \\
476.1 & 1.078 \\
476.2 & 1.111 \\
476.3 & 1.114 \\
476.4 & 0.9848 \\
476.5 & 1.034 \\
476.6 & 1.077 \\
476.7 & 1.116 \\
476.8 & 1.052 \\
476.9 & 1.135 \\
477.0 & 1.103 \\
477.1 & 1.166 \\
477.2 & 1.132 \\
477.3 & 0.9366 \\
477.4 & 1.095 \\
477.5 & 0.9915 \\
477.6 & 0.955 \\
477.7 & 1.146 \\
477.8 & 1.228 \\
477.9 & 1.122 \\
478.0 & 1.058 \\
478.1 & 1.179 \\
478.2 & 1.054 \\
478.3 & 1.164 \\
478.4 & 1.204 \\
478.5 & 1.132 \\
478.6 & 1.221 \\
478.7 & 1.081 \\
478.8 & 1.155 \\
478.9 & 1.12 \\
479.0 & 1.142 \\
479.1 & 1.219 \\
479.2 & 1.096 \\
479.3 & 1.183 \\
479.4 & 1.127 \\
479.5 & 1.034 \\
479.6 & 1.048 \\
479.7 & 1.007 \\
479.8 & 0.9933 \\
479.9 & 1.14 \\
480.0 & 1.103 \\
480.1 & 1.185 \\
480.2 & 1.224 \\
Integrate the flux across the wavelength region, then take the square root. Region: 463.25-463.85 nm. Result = 0.837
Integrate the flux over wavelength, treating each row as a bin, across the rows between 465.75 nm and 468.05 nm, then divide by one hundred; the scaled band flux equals 0.0269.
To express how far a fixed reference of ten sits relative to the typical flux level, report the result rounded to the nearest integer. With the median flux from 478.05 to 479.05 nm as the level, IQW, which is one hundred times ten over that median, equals 871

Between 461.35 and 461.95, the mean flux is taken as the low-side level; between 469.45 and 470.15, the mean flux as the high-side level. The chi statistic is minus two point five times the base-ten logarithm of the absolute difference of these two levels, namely 4.0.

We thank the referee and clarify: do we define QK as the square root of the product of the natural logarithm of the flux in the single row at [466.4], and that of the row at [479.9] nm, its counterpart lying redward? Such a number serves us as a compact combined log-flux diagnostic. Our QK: 0.15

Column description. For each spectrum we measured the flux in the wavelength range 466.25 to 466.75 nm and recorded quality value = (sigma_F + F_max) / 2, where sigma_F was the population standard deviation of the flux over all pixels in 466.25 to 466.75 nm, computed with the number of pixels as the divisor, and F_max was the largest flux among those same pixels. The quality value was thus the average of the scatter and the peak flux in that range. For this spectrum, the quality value 0.630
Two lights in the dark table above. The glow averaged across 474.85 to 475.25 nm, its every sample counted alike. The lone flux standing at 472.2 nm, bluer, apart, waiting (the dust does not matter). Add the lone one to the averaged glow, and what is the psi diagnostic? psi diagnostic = 2.39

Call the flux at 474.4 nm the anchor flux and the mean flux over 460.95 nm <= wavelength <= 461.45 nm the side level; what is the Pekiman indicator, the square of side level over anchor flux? 0.73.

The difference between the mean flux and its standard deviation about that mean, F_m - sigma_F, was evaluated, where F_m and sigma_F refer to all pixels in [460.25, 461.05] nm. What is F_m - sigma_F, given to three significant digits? 1.14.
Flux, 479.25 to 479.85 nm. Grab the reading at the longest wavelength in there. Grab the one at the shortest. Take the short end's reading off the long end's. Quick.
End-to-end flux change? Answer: -0.19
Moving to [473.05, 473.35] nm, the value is -0.02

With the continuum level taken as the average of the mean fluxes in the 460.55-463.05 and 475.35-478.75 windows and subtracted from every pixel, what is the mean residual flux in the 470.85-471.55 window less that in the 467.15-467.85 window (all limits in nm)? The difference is 0.05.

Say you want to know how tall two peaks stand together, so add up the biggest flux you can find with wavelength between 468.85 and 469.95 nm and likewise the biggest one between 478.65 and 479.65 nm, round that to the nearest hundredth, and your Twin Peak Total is 2.57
